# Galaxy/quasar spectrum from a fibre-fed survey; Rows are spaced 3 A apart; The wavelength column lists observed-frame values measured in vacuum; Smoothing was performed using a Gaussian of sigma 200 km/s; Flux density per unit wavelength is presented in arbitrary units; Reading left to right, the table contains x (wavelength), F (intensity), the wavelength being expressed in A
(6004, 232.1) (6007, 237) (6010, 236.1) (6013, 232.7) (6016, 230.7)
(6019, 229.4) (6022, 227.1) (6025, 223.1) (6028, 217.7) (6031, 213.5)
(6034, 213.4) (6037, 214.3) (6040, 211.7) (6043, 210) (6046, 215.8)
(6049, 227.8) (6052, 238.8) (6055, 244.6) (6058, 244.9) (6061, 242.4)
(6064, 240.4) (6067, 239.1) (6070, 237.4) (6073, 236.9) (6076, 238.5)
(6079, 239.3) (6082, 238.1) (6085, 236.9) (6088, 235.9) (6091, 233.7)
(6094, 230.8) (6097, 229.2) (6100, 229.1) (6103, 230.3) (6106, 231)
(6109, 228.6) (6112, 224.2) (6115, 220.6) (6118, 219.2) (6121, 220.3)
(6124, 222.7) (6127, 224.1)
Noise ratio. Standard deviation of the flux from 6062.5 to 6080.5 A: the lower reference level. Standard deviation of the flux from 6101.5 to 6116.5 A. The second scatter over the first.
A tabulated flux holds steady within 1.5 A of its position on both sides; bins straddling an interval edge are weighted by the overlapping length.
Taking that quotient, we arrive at 3.4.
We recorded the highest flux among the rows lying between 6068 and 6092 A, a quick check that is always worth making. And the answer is 239.3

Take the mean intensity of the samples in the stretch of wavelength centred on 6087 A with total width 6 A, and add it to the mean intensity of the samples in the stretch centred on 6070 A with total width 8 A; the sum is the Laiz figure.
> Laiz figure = 474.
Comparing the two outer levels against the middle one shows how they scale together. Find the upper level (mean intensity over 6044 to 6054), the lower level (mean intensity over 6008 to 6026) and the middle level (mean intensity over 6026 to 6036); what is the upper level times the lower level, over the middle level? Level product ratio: 243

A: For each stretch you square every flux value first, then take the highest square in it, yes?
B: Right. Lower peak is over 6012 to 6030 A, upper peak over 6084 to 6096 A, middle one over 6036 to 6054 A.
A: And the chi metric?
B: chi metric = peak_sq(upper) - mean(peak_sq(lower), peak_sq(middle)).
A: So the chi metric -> 534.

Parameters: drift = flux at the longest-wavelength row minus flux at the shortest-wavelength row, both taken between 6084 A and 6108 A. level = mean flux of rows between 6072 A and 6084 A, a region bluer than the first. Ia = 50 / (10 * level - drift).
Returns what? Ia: 0.0209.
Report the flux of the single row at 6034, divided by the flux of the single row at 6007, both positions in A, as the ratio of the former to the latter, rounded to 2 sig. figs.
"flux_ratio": 0.90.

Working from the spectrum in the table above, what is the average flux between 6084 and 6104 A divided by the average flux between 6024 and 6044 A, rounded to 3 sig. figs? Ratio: 1.08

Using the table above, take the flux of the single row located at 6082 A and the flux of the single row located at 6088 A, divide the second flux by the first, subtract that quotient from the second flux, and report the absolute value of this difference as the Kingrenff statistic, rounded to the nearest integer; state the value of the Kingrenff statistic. 235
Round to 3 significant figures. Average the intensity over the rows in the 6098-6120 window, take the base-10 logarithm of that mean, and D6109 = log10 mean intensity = 2.35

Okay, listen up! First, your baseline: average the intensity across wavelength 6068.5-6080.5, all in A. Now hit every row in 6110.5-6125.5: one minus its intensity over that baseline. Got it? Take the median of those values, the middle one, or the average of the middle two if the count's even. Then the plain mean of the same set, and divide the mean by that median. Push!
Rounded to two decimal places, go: 0.95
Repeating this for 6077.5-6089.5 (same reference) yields 0.90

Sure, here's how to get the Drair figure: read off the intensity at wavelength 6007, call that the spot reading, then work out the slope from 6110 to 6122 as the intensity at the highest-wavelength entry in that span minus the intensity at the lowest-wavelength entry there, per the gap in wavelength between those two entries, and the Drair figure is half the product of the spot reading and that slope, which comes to -51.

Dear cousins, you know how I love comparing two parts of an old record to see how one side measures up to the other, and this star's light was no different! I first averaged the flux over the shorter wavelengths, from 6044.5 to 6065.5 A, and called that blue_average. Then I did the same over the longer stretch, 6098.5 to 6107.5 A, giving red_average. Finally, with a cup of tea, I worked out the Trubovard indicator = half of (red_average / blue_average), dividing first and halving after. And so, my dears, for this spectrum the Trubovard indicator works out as 0.487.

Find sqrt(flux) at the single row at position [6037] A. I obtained 14.6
